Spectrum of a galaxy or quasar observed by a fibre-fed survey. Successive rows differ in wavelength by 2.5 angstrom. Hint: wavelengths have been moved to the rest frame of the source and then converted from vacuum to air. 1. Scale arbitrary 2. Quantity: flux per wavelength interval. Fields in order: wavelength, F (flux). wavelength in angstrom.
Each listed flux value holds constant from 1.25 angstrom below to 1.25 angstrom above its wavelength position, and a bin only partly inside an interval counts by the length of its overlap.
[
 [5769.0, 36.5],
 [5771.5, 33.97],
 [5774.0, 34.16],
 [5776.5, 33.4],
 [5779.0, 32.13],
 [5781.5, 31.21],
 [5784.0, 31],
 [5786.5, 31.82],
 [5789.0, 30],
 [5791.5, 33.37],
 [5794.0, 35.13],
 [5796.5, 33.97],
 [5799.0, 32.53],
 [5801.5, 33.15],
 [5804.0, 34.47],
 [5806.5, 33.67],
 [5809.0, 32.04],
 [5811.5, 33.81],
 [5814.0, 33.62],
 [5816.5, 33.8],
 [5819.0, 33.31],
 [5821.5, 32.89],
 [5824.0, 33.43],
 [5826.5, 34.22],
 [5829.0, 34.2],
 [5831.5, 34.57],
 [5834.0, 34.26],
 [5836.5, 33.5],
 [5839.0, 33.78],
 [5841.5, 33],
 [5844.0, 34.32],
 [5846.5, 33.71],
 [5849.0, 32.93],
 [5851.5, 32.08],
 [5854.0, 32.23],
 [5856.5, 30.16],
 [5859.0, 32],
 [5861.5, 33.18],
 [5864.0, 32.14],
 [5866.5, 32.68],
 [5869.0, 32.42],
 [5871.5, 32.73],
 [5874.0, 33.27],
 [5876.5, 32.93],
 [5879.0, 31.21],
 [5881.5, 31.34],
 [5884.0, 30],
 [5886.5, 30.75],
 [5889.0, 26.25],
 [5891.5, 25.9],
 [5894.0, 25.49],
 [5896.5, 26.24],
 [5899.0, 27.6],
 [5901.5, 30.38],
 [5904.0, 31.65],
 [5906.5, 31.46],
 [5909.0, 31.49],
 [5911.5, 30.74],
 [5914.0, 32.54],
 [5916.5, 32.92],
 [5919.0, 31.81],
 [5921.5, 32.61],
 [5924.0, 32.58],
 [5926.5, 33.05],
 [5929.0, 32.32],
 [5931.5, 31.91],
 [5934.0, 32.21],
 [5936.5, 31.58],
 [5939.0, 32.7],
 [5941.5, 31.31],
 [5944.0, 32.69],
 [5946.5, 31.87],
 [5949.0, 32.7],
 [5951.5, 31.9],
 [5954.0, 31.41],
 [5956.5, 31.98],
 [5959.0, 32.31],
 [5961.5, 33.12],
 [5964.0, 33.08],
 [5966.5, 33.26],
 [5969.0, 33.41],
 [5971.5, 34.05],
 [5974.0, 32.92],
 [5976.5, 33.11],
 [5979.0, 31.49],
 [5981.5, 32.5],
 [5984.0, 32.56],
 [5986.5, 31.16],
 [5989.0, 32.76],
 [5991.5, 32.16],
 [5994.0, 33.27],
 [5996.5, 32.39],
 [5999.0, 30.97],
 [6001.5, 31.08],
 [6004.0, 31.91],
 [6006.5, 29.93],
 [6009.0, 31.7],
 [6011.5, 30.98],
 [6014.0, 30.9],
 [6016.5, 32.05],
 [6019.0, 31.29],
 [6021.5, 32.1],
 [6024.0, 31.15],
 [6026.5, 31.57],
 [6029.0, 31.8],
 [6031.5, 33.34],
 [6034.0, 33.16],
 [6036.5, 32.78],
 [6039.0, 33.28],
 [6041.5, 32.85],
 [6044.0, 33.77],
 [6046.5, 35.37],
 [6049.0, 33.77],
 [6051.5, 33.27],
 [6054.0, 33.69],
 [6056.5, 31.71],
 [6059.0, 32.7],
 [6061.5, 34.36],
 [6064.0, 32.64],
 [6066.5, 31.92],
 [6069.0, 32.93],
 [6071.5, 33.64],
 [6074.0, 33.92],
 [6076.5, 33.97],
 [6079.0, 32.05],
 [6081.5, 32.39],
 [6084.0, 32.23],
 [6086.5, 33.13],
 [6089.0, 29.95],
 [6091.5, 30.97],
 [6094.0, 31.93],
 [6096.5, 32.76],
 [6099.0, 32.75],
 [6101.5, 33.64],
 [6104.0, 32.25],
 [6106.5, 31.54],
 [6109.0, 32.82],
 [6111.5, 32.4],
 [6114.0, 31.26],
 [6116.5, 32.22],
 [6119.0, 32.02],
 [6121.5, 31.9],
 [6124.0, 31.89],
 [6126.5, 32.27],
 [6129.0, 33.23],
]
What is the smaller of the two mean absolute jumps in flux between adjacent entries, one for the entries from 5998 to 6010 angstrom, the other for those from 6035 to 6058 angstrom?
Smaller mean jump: 1.0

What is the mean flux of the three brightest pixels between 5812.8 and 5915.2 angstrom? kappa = 34.4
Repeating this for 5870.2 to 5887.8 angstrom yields 33.0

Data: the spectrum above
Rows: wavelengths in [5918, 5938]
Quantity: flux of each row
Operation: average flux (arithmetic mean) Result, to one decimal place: 32.3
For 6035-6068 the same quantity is 33.2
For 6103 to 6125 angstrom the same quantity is 32.0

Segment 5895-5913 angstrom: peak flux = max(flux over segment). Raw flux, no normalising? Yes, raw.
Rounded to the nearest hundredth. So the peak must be 31.65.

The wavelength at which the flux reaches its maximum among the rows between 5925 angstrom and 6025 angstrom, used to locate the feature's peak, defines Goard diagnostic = 5971.5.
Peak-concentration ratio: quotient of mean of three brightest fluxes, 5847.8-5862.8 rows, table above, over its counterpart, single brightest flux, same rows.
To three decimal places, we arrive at 0.988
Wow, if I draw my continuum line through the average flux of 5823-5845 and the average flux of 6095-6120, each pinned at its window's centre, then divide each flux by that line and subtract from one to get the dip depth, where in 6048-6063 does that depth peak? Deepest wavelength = 6056.5 angstrom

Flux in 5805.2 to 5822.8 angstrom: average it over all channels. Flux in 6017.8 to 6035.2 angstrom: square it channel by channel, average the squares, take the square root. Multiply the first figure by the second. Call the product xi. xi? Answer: 1068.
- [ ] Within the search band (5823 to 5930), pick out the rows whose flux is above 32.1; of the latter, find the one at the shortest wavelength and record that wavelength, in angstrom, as 5824.0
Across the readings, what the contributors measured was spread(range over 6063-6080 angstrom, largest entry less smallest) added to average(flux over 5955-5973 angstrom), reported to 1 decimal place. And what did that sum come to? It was 35.1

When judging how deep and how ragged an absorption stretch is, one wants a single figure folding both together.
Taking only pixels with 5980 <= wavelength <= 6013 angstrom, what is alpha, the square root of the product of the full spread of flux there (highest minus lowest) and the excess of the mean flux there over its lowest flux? 2.5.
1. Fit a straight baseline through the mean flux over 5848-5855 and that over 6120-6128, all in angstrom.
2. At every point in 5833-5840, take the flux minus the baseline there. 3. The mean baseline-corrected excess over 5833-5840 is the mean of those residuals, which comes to 1.4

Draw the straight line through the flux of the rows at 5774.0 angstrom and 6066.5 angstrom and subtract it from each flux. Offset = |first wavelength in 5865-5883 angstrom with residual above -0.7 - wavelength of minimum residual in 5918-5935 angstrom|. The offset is 47.5 angstrom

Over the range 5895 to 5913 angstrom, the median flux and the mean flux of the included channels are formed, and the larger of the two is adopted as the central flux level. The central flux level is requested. 30.7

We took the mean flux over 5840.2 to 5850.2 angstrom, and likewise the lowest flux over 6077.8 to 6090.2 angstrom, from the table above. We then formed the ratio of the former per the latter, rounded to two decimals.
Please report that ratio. 1.12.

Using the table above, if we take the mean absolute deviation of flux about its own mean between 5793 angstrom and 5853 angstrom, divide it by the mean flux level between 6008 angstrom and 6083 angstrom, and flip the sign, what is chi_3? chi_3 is -0.0182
